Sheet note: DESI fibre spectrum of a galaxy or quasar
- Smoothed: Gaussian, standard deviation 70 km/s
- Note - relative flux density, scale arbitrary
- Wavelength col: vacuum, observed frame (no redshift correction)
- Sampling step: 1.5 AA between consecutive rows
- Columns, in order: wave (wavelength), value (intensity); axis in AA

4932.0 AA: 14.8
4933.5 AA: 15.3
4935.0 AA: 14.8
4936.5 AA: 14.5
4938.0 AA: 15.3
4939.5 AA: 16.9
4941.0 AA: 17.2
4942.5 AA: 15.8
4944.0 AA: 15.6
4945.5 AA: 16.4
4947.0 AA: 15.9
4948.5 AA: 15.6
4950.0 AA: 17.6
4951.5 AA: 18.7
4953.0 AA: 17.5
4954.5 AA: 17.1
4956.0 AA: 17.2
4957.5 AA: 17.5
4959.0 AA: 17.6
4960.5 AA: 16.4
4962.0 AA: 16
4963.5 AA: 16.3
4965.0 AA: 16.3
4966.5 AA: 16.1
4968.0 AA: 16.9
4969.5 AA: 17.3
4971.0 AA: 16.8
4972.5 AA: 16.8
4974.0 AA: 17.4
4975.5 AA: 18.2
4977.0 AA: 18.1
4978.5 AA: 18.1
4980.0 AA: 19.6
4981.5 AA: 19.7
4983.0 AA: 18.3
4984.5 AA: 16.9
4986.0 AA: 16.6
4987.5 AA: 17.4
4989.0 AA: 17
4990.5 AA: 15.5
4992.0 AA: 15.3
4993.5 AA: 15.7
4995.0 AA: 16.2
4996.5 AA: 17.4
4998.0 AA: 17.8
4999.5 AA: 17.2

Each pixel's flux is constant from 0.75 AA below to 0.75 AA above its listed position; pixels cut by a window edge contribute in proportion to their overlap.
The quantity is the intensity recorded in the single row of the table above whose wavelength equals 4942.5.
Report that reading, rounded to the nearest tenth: 15.8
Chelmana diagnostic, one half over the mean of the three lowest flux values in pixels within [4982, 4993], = 0.0316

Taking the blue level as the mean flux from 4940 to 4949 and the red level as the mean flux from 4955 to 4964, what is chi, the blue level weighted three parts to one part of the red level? 16.3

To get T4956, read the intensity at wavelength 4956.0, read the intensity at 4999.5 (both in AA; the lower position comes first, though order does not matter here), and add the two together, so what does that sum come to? 34.4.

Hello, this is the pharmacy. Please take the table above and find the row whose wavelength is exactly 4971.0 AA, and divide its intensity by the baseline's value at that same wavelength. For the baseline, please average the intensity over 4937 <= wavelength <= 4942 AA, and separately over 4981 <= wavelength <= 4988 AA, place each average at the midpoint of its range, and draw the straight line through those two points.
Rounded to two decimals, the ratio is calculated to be 0.97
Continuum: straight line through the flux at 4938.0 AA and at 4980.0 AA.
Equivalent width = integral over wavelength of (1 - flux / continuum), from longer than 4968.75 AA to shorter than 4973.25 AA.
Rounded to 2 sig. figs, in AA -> 0.41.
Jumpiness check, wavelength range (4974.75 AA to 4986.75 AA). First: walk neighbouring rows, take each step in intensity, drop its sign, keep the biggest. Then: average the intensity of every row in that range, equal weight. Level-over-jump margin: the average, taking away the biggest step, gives 16.7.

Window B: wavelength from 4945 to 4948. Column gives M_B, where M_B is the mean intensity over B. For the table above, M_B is 16.1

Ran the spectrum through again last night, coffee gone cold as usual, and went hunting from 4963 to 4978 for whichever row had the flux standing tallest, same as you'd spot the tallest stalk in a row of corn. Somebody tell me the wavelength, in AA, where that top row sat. 4975.5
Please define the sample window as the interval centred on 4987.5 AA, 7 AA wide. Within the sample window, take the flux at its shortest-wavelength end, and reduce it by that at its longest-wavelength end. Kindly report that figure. 1.4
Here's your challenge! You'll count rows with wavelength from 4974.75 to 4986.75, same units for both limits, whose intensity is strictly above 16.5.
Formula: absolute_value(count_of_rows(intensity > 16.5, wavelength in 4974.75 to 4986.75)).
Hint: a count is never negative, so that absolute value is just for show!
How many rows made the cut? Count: 8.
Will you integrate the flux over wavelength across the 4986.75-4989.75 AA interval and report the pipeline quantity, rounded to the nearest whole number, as 52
